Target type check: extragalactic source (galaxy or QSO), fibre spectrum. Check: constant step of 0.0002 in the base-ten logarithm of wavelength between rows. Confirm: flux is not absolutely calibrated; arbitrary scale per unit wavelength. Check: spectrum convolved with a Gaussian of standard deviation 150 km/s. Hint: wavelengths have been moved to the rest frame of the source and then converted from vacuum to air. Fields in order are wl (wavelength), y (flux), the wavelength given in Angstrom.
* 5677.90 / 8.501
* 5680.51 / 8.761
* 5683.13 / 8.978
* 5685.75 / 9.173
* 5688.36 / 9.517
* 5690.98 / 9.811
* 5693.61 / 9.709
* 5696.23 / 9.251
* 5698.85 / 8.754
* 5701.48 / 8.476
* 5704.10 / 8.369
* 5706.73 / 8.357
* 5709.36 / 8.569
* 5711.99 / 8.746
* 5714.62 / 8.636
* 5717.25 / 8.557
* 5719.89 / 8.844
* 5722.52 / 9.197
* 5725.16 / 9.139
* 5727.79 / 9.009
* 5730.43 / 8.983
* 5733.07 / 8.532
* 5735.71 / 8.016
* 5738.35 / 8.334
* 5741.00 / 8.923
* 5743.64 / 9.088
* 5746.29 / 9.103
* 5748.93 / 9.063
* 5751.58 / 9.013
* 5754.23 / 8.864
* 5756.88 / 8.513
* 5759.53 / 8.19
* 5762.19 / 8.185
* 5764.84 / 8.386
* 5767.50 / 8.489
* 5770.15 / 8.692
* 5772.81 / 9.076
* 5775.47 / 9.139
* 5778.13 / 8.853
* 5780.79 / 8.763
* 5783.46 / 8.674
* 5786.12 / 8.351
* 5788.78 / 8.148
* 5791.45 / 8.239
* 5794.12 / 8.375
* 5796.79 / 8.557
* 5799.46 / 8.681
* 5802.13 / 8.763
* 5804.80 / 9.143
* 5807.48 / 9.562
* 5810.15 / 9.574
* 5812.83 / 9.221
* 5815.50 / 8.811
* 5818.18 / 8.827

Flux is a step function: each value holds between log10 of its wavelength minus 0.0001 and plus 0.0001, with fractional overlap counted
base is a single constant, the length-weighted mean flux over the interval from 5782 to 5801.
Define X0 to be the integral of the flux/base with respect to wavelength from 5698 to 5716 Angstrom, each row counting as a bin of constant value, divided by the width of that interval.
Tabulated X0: 1.01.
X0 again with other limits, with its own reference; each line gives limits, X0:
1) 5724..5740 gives 1.03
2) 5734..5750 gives 1.04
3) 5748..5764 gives 1.02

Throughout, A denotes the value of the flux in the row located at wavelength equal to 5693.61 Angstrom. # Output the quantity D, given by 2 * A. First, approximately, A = 9.709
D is 19.4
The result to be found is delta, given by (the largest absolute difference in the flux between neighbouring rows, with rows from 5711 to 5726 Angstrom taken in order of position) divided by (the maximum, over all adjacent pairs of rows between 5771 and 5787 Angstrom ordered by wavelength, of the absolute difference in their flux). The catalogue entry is 1.1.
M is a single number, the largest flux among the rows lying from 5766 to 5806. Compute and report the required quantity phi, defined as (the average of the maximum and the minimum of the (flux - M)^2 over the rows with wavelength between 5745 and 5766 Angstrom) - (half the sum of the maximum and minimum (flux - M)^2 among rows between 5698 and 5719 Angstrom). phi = 0.1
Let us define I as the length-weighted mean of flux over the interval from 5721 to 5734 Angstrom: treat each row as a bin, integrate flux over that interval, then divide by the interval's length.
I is 8.99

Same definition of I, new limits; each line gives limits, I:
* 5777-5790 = 8.56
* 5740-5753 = 9.04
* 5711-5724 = 8.80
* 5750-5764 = 8.55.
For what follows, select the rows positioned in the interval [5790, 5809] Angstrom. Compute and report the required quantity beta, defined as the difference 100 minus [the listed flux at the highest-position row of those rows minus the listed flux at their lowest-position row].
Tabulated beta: 98.7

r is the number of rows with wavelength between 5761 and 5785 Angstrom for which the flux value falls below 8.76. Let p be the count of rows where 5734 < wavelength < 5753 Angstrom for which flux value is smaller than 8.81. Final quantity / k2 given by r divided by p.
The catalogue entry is 2.5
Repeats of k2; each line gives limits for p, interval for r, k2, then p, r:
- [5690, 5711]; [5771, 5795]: 1.0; 5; 5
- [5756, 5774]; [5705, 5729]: 0.8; 6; 5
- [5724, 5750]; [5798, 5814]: 0.3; 3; 1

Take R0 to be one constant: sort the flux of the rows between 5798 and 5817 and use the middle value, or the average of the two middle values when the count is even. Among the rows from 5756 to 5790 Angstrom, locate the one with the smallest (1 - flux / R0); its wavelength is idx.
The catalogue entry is 5775.47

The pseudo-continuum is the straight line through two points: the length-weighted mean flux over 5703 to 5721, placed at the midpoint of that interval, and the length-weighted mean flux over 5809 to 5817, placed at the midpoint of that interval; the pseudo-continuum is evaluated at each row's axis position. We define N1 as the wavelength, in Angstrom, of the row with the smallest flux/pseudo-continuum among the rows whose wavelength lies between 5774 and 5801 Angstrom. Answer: 5788.78 Angstrom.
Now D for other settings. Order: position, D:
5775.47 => 18.3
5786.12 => 16.7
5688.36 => 19.0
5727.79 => 18.0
